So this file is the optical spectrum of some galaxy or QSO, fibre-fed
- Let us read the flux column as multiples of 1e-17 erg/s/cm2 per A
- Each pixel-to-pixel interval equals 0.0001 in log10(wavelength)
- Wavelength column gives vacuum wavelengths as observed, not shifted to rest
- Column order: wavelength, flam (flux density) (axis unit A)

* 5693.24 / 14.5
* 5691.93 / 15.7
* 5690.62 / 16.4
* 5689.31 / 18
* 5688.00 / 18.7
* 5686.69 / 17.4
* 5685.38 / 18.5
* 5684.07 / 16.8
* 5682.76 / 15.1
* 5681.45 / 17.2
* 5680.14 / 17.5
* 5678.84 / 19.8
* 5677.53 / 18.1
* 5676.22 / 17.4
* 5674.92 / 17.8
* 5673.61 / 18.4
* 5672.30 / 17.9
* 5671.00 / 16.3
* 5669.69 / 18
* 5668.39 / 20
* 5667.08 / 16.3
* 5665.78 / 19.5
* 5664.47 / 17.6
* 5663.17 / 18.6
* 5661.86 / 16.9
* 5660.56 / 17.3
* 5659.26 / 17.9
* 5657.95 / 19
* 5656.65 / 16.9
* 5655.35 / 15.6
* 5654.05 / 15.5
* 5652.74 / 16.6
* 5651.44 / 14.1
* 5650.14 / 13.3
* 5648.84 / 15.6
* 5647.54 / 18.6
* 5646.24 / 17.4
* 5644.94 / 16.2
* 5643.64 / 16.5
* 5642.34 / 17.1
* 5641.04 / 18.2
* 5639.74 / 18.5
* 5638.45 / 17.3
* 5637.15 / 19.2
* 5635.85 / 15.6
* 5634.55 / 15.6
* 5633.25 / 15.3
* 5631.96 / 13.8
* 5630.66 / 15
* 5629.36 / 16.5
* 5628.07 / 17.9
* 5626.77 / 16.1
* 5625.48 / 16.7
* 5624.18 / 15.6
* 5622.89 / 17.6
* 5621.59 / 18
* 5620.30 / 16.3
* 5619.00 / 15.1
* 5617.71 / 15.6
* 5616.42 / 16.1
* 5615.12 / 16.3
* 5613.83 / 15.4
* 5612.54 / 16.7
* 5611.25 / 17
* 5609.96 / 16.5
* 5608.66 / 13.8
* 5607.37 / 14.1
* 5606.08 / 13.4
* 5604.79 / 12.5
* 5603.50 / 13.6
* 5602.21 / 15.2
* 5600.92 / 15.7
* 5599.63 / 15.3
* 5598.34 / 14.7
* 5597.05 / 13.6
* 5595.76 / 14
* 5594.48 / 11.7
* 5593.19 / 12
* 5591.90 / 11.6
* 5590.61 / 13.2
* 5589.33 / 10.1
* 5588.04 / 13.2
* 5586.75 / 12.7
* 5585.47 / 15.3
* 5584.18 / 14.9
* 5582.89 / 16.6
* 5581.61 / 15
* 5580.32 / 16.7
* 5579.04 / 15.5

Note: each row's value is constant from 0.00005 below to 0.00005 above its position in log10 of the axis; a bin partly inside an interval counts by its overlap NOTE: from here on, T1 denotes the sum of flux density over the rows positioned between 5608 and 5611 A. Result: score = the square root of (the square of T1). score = 30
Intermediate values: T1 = 30.3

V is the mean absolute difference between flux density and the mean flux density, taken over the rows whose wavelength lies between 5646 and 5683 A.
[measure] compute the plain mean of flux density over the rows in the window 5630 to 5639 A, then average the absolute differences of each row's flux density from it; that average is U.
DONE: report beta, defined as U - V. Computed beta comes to 0.09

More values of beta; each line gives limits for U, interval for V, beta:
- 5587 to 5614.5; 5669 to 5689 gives 0.63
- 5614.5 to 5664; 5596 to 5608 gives 0.25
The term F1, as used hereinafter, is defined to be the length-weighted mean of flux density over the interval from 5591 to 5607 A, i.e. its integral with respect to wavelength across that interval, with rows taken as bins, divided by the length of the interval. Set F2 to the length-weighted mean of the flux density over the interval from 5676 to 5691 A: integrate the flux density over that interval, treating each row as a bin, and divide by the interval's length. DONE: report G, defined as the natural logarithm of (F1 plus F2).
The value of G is 3.44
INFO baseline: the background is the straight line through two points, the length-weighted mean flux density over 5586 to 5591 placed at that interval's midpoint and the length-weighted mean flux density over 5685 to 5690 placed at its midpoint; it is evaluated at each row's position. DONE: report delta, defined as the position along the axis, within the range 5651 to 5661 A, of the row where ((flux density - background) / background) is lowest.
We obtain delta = 5651.44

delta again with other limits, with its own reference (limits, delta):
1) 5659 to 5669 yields 5667.08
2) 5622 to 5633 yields 5631.96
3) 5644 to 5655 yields 5650.14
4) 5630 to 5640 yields 5631.96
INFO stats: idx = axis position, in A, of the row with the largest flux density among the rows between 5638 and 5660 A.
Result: 5657.95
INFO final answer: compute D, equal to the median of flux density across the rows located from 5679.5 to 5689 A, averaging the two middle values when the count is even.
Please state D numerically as 17.4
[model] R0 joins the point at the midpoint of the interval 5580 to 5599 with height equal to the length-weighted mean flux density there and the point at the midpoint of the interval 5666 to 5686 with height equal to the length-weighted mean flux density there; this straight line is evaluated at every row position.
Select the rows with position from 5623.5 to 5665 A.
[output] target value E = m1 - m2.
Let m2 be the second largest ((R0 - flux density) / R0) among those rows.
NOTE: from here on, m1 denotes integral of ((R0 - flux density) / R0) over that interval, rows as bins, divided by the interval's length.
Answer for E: -0.17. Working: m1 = -0.026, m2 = 0.15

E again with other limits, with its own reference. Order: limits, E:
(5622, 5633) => -0.09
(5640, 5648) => -0.05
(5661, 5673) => -0.09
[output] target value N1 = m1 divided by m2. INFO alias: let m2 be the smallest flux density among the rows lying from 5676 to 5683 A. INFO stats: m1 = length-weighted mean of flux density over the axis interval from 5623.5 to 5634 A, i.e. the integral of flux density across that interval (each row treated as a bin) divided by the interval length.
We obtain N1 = 1.05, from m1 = 15.9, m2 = 15.1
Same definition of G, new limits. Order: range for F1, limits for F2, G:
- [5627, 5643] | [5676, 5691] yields 3.53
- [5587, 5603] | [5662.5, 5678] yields 3.44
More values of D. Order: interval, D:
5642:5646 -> 16.5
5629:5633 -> 15.0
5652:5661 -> 16.9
